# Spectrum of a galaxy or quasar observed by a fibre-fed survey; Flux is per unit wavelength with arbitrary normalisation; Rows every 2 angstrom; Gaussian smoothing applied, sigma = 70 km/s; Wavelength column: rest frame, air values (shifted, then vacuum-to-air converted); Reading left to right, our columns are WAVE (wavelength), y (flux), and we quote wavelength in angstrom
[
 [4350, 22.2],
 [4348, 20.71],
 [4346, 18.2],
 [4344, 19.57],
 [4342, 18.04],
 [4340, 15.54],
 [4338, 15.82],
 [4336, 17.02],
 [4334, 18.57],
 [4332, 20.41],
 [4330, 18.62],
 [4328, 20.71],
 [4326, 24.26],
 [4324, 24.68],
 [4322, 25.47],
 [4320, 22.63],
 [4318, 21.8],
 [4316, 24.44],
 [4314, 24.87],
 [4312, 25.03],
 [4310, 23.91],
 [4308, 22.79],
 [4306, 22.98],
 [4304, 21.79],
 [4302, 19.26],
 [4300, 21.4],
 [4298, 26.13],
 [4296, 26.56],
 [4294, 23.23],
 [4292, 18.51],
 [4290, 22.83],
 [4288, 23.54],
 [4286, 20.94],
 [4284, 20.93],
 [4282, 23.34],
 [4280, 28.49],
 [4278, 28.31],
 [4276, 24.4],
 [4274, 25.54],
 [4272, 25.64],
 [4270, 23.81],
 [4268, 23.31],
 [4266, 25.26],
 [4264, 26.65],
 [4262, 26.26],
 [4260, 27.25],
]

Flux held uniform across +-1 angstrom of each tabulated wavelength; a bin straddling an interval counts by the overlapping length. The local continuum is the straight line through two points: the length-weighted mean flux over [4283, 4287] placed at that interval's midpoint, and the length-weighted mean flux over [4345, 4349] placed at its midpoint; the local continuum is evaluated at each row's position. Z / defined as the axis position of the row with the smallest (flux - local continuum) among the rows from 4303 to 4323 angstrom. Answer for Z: 4304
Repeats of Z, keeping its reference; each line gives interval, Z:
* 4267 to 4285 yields 4284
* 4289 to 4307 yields 4292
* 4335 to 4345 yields 4340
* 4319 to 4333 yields 4330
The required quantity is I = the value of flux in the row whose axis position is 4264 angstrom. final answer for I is 26.65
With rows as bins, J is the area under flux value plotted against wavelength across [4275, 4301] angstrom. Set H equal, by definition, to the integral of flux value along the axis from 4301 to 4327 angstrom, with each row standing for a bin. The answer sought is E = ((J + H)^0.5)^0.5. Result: 5.92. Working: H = 608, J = 617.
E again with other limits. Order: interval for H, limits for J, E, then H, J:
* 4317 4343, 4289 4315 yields 5.79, 527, 599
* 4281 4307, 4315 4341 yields 5.79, 583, 540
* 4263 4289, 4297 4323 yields 5.94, 640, 605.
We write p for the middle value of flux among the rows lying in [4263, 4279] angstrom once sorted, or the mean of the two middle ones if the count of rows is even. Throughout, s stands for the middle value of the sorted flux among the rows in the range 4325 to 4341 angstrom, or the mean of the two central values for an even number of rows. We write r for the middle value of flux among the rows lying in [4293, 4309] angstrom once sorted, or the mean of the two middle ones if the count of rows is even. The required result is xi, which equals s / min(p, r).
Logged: 0.81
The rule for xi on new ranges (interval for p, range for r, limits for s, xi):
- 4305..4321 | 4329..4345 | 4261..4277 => 1.39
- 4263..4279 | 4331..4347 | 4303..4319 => 1.29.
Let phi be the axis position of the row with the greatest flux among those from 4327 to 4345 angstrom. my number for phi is 4328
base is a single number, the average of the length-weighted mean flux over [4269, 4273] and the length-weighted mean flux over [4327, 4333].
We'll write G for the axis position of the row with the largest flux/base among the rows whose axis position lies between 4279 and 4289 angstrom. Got 4280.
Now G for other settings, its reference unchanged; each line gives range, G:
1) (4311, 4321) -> 4312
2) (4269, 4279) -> 4278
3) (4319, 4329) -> 4322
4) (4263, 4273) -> 4264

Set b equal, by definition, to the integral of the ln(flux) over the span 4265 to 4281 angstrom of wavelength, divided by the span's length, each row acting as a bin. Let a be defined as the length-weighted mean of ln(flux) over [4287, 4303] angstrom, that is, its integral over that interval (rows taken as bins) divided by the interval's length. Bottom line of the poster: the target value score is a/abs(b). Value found 0.96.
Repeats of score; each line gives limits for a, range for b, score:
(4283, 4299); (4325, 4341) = 1.07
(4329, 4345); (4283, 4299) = 0.92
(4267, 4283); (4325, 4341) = 1.10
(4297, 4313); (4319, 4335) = 1.02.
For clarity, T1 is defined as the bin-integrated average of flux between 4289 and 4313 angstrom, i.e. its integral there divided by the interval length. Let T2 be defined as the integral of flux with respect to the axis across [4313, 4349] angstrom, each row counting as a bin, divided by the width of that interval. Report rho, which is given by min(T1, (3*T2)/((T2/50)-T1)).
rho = -2.76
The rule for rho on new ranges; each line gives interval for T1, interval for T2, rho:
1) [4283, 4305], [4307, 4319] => -3.28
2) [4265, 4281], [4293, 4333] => -2.75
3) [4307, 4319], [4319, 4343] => -2.58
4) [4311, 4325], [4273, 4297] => -3.03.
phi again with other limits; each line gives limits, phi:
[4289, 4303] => 4296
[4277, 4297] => 4280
